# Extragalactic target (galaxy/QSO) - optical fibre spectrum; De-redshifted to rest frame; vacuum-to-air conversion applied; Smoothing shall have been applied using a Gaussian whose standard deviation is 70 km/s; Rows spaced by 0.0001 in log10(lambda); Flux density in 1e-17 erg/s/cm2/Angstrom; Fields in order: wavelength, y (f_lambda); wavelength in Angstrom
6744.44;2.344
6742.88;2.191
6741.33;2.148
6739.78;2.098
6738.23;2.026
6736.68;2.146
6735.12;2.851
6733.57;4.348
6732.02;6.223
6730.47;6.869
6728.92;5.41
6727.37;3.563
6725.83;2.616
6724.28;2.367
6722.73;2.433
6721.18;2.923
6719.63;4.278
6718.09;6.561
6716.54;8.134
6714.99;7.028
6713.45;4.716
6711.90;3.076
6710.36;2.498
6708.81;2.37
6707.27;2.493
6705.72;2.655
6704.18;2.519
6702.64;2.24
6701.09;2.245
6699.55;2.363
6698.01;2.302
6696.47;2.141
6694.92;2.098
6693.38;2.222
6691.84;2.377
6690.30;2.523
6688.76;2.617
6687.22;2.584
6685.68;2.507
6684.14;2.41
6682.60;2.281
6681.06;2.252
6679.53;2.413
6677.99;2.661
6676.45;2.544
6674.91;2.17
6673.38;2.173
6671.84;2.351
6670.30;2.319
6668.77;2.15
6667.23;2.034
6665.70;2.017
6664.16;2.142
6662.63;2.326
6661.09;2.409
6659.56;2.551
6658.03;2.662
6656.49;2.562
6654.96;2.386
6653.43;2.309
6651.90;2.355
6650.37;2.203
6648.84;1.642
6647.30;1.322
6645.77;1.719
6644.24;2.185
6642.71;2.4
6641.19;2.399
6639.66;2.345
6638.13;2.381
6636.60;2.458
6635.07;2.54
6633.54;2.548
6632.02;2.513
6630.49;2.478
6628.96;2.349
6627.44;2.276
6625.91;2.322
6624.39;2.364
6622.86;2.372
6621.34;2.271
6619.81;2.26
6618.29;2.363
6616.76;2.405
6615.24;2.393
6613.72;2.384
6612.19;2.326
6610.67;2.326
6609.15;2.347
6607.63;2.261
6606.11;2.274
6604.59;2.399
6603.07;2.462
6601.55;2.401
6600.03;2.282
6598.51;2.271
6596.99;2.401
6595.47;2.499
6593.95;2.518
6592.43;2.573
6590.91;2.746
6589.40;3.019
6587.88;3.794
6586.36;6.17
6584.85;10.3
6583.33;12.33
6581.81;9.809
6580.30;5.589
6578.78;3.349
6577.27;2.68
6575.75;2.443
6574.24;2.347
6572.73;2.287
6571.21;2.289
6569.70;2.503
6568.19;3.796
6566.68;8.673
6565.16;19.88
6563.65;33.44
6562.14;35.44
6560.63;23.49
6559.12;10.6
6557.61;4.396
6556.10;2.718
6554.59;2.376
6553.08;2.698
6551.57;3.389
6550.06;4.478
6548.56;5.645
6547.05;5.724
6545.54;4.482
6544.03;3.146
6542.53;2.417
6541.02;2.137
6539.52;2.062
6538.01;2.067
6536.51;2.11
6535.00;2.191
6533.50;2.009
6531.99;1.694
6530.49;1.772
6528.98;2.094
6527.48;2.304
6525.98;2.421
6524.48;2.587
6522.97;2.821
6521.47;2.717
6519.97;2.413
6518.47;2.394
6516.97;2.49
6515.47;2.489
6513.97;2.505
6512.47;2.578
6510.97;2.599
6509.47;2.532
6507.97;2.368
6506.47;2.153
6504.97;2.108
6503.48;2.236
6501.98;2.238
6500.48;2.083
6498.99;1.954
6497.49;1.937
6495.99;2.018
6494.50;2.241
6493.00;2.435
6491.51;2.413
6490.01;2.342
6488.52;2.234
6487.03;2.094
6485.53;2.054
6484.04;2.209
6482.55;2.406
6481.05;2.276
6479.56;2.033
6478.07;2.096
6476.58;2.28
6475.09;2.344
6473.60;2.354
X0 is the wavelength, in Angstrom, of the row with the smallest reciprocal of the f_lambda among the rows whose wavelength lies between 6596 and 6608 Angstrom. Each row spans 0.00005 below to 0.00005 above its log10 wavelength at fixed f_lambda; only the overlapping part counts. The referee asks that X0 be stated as 6603.07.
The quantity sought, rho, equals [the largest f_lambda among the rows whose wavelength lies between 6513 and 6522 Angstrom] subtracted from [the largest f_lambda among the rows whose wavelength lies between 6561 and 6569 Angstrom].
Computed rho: 33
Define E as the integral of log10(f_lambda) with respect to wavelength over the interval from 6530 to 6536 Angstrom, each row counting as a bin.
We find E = 1.70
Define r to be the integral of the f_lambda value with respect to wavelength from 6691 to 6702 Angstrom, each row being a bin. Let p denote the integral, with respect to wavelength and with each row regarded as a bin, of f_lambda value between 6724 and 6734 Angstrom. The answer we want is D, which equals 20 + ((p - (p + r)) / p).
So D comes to 19.5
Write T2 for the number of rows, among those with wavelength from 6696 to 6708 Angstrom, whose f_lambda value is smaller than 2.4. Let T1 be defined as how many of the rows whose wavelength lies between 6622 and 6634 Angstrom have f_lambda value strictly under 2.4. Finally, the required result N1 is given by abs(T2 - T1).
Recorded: 0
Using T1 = 5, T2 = 5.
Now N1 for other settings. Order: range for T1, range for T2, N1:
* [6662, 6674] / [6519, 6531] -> 5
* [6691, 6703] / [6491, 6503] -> 2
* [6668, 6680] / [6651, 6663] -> 1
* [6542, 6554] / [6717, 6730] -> 1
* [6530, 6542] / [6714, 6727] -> 7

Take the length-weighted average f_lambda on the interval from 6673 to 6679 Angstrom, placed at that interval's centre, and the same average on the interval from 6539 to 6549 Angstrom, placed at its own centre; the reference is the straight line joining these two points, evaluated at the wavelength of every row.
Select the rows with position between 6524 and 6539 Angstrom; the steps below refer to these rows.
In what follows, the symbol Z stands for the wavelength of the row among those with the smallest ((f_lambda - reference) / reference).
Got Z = 6531.99 Angstrom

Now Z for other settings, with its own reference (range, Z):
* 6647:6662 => 6647.30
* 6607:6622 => 6607.63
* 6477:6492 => 6479.56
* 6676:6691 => 6681.06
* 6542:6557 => 6542.53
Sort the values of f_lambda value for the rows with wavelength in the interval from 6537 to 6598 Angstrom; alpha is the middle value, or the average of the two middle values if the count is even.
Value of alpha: 3.2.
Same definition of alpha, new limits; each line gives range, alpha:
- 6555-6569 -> 10.6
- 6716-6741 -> 3.2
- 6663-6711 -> 2.4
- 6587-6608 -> 2.4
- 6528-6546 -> 2.1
